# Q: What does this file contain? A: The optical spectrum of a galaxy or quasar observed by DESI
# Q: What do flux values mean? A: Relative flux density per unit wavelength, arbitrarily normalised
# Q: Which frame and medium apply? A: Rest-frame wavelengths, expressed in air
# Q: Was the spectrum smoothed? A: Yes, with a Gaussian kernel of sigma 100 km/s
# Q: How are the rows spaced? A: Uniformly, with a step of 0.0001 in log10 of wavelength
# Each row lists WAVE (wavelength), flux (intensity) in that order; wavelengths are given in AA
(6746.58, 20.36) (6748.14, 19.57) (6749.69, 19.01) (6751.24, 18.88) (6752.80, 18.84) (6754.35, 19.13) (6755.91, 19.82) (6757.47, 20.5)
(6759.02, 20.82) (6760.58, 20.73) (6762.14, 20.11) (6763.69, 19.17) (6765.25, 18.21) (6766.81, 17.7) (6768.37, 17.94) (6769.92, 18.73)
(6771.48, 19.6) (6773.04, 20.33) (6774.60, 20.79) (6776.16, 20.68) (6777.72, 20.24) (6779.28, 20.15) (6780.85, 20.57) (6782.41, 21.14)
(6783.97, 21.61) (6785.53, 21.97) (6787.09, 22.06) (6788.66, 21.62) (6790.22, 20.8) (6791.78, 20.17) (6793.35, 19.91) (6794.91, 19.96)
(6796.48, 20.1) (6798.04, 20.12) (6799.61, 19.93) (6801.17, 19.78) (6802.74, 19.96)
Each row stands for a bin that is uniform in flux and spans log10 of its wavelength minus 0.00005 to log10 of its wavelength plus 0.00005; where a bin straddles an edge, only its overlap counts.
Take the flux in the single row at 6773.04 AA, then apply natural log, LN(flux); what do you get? 3.01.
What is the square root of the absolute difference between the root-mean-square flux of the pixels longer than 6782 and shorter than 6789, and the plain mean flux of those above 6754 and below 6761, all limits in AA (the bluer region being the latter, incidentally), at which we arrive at 1.2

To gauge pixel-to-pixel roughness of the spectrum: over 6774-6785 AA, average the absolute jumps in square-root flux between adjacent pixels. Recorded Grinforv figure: 0.038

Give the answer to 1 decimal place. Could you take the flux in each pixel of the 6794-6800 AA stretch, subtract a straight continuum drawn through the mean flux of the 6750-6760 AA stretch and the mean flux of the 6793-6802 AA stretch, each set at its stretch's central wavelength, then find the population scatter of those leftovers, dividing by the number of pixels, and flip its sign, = -0.1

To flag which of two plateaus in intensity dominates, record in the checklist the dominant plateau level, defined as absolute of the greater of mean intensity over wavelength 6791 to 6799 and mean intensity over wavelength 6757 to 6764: 20.3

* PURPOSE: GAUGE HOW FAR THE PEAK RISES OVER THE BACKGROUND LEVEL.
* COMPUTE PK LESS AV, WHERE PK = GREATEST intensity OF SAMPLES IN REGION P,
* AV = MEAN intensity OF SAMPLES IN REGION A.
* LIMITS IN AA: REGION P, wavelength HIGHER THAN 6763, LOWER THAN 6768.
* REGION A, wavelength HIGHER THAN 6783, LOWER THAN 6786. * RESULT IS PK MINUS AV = -2.6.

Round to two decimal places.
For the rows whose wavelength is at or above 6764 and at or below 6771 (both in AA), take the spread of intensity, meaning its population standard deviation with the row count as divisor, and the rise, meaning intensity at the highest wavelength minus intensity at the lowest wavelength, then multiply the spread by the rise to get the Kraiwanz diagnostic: 0.20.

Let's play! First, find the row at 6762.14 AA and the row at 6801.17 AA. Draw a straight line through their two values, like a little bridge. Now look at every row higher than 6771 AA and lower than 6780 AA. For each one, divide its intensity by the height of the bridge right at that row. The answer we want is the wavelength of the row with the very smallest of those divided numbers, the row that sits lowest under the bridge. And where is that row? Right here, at 6771.48 AA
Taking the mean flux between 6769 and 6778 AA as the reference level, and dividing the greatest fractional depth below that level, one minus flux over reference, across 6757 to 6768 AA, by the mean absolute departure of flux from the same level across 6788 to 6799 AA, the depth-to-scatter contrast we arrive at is 0.30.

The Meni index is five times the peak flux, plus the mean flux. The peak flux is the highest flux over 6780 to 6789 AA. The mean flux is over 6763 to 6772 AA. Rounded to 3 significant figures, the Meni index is 129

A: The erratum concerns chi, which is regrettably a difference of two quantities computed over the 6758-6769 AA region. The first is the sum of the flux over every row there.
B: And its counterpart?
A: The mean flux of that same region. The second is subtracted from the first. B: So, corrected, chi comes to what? 115.4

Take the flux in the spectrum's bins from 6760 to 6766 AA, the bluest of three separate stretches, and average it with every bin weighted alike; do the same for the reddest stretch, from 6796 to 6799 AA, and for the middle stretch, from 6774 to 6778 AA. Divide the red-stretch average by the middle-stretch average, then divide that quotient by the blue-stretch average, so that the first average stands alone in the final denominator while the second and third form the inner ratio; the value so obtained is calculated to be 0.0500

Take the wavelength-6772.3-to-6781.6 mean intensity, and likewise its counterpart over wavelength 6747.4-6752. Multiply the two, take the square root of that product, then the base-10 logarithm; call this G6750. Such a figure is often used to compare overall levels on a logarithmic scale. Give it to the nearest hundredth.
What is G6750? 1.30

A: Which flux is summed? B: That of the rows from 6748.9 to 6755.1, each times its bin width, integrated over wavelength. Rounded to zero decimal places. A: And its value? 118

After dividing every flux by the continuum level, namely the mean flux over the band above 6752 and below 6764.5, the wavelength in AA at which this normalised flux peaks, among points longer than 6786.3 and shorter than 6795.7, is 6787.09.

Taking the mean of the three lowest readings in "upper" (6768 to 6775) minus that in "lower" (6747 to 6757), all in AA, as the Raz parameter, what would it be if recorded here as -0.2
